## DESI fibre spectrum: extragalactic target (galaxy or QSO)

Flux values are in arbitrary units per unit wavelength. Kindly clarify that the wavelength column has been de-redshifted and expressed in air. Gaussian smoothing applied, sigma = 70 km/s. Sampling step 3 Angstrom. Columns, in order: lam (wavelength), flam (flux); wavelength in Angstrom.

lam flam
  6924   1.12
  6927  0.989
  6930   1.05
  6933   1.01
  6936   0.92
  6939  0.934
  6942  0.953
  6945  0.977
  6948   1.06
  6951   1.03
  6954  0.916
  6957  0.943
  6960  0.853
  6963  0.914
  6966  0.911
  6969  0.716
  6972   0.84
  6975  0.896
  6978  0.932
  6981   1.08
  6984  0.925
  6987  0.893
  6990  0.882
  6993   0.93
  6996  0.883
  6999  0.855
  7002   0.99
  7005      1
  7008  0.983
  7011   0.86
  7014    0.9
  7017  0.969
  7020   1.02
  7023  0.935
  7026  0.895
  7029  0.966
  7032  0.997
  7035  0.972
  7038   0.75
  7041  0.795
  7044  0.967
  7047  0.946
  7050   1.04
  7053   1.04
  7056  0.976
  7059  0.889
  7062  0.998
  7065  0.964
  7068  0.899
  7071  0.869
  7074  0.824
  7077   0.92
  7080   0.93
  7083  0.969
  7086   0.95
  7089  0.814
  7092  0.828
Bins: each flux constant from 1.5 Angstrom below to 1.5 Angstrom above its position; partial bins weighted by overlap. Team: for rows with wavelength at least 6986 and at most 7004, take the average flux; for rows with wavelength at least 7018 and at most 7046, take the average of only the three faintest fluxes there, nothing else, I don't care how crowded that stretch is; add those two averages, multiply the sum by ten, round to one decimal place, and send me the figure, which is 17.2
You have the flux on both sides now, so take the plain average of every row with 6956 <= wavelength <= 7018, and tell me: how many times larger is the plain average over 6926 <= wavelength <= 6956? 1.08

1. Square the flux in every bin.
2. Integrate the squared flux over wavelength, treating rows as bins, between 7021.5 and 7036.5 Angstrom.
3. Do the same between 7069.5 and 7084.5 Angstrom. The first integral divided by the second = 1.11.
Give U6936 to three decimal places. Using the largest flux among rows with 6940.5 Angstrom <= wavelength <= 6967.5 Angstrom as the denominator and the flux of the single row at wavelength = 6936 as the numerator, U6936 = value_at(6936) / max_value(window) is 0.868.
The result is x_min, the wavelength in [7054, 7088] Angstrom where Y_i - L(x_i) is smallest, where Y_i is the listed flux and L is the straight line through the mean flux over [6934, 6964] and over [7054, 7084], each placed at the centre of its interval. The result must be 7074 Angstrom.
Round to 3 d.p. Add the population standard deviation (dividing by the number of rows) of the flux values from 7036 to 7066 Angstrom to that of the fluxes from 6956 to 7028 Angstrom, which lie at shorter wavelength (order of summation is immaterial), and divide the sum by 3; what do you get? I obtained 0.054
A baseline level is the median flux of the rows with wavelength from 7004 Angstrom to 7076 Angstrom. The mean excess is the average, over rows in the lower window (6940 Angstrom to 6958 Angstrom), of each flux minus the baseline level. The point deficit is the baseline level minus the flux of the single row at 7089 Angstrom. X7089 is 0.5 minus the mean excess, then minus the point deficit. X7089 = 0.334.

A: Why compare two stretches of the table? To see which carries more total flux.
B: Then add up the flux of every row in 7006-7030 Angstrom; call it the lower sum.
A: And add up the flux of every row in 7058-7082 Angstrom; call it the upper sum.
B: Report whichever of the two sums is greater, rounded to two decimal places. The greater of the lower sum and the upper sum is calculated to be 7.53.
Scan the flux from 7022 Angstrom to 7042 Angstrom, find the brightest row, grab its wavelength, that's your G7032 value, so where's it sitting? 7032 Angstrom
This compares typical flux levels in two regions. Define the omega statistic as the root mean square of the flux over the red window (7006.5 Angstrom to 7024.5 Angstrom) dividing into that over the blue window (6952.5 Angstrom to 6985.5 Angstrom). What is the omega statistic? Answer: 0.958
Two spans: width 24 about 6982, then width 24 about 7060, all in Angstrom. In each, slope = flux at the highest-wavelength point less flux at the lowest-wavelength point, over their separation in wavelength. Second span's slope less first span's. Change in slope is -0.012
